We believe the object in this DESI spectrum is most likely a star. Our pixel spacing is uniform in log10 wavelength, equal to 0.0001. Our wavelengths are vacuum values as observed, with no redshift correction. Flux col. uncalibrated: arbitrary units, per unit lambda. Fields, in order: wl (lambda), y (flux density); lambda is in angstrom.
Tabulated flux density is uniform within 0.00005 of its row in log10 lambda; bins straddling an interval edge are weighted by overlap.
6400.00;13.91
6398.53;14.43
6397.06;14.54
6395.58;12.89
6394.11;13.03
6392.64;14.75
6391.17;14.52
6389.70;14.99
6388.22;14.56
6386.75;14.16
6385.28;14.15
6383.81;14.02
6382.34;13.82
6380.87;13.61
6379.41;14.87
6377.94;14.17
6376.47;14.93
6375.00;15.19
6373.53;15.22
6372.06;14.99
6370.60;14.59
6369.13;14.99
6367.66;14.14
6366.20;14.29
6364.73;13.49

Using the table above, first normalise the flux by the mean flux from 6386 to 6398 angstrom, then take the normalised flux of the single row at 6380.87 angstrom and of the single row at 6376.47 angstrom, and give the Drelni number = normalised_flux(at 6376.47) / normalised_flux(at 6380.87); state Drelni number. 1.097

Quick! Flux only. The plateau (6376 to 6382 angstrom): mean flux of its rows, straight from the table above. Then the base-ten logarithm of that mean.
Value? 1.16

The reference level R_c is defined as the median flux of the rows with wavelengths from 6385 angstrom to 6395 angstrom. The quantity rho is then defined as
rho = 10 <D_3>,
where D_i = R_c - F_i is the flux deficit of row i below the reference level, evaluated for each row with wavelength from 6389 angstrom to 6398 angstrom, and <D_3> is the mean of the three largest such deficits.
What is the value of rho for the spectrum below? 10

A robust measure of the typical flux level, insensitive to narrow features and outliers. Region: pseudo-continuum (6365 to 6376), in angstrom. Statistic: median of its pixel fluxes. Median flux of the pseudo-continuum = 15.0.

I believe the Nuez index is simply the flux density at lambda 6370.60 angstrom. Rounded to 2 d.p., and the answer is 14.59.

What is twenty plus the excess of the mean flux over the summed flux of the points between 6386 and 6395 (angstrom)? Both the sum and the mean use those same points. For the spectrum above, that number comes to -52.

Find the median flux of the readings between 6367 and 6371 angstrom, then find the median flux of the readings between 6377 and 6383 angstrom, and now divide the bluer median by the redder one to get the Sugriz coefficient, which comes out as 1.04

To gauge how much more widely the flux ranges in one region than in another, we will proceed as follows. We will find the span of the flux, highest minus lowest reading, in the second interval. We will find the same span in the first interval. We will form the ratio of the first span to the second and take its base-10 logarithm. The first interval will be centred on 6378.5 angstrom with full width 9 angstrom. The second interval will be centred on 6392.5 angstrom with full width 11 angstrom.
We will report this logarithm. -0.12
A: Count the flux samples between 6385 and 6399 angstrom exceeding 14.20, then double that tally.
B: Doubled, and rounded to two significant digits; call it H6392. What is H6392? 12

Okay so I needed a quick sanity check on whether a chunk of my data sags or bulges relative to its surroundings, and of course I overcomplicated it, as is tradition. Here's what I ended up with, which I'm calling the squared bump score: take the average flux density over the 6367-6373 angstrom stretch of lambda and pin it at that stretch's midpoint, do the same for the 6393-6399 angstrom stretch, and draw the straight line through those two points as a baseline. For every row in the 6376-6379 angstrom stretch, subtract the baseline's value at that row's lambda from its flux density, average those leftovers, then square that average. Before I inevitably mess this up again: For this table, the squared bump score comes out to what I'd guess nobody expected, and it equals 0.02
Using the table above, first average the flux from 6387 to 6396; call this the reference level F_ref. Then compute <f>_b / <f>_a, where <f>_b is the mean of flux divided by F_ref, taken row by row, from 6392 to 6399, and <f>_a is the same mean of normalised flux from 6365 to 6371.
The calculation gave 0.96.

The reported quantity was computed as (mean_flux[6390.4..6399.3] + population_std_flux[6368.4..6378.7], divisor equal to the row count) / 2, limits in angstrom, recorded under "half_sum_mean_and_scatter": 7.19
